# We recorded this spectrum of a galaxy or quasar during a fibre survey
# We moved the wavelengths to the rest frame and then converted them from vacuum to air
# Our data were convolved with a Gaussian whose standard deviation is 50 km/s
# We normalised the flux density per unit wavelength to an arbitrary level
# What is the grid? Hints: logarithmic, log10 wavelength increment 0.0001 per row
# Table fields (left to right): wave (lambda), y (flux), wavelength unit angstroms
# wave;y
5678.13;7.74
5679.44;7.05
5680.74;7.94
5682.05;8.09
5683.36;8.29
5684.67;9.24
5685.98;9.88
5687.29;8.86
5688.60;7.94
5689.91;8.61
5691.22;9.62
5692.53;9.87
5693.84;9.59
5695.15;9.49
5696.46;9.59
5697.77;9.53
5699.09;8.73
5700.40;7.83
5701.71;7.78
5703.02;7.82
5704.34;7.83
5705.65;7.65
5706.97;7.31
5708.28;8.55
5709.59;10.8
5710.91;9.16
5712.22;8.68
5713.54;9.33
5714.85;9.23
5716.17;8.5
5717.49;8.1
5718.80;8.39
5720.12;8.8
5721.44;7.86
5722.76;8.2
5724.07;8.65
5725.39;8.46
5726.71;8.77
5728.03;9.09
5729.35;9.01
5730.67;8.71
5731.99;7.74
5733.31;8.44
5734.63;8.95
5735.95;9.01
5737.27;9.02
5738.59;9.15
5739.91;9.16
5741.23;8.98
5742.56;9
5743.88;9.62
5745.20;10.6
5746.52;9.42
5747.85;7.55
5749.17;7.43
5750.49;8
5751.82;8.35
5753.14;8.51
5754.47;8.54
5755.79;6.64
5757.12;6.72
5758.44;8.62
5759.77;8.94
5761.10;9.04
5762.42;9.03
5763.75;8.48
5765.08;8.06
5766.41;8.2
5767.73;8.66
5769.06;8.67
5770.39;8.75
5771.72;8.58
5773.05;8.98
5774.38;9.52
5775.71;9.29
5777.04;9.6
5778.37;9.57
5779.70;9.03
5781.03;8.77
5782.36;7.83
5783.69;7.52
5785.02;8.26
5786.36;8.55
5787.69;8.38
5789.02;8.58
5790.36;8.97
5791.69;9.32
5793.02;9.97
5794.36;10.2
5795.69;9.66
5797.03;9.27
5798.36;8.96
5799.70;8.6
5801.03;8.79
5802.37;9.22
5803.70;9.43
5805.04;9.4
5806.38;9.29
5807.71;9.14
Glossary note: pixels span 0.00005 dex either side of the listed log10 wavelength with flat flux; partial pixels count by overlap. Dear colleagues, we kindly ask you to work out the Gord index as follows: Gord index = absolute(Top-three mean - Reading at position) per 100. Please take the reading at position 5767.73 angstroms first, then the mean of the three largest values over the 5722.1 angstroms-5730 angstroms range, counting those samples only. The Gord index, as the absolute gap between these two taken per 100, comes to 0.0030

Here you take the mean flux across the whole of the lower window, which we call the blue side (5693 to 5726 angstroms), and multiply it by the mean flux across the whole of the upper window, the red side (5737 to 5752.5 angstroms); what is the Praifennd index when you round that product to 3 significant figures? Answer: 76.5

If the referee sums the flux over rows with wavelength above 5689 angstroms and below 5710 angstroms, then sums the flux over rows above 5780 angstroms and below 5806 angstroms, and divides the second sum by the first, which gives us 1.2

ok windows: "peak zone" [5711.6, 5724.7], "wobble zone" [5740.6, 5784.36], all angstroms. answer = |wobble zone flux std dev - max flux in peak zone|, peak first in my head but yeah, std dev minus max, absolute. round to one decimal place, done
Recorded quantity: 8.5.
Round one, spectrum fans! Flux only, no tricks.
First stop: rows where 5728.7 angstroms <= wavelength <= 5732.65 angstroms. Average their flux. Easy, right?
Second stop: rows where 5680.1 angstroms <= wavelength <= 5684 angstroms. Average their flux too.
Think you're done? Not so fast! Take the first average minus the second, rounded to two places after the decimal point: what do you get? 0.38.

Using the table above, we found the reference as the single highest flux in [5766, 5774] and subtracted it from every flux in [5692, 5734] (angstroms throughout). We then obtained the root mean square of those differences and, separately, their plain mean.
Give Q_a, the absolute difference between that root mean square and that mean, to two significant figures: 1.1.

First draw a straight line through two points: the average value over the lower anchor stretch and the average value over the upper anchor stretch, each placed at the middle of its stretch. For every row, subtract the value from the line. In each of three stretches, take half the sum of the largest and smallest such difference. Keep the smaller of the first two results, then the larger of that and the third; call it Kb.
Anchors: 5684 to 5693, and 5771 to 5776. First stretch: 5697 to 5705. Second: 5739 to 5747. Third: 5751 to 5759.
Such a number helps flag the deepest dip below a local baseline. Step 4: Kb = 1.5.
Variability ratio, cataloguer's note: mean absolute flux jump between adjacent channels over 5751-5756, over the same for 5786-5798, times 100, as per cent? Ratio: 191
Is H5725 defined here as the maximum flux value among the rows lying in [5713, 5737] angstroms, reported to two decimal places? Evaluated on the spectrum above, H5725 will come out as 9.33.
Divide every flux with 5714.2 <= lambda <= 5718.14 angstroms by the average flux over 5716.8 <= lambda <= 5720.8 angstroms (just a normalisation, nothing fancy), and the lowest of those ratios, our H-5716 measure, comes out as 0.96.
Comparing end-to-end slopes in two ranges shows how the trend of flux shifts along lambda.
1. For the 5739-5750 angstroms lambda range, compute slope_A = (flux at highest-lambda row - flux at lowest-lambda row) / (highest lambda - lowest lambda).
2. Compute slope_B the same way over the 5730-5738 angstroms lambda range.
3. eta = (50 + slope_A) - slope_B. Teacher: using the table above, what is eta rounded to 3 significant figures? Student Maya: 49.8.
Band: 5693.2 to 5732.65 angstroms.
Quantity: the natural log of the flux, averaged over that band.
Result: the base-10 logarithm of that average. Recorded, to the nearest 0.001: 0.333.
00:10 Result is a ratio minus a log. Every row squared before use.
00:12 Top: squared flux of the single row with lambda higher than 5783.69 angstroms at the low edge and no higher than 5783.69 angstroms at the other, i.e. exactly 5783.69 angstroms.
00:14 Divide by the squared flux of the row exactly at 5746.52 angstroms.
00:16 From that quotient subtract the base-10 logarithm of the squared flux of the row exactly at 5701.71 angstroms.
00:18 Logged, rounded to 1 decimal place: -1.1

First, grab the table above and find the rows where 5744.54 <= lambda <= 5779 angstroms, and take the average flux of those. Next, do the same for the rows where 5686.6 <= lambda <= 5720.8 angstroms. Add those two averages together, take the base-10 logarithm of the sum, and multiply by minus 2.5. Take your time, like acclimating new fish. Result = -3.10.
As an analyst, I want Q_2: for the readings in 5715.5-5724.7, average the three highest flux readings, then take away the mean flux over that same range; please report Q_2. 0.29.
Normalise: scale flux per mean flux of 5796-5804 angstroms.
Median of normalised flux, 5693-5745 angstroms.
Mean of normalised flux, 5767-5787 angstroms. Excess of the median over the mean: 0.00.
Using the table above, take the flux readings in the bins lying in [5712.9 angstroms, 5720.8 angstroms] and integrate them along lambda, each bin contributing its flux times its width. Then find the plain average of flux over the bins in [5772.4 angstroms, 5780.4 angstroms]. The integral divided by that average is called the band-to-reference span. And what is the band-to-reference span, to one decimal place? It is 7.4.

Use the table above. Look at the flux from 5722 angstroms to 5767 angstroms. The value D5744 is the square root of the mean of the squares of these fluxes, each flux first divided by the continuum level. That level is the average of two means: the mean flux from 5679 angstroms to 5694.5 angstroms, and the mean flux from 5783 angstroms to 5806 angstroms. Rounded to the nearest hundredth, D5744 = 0.97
